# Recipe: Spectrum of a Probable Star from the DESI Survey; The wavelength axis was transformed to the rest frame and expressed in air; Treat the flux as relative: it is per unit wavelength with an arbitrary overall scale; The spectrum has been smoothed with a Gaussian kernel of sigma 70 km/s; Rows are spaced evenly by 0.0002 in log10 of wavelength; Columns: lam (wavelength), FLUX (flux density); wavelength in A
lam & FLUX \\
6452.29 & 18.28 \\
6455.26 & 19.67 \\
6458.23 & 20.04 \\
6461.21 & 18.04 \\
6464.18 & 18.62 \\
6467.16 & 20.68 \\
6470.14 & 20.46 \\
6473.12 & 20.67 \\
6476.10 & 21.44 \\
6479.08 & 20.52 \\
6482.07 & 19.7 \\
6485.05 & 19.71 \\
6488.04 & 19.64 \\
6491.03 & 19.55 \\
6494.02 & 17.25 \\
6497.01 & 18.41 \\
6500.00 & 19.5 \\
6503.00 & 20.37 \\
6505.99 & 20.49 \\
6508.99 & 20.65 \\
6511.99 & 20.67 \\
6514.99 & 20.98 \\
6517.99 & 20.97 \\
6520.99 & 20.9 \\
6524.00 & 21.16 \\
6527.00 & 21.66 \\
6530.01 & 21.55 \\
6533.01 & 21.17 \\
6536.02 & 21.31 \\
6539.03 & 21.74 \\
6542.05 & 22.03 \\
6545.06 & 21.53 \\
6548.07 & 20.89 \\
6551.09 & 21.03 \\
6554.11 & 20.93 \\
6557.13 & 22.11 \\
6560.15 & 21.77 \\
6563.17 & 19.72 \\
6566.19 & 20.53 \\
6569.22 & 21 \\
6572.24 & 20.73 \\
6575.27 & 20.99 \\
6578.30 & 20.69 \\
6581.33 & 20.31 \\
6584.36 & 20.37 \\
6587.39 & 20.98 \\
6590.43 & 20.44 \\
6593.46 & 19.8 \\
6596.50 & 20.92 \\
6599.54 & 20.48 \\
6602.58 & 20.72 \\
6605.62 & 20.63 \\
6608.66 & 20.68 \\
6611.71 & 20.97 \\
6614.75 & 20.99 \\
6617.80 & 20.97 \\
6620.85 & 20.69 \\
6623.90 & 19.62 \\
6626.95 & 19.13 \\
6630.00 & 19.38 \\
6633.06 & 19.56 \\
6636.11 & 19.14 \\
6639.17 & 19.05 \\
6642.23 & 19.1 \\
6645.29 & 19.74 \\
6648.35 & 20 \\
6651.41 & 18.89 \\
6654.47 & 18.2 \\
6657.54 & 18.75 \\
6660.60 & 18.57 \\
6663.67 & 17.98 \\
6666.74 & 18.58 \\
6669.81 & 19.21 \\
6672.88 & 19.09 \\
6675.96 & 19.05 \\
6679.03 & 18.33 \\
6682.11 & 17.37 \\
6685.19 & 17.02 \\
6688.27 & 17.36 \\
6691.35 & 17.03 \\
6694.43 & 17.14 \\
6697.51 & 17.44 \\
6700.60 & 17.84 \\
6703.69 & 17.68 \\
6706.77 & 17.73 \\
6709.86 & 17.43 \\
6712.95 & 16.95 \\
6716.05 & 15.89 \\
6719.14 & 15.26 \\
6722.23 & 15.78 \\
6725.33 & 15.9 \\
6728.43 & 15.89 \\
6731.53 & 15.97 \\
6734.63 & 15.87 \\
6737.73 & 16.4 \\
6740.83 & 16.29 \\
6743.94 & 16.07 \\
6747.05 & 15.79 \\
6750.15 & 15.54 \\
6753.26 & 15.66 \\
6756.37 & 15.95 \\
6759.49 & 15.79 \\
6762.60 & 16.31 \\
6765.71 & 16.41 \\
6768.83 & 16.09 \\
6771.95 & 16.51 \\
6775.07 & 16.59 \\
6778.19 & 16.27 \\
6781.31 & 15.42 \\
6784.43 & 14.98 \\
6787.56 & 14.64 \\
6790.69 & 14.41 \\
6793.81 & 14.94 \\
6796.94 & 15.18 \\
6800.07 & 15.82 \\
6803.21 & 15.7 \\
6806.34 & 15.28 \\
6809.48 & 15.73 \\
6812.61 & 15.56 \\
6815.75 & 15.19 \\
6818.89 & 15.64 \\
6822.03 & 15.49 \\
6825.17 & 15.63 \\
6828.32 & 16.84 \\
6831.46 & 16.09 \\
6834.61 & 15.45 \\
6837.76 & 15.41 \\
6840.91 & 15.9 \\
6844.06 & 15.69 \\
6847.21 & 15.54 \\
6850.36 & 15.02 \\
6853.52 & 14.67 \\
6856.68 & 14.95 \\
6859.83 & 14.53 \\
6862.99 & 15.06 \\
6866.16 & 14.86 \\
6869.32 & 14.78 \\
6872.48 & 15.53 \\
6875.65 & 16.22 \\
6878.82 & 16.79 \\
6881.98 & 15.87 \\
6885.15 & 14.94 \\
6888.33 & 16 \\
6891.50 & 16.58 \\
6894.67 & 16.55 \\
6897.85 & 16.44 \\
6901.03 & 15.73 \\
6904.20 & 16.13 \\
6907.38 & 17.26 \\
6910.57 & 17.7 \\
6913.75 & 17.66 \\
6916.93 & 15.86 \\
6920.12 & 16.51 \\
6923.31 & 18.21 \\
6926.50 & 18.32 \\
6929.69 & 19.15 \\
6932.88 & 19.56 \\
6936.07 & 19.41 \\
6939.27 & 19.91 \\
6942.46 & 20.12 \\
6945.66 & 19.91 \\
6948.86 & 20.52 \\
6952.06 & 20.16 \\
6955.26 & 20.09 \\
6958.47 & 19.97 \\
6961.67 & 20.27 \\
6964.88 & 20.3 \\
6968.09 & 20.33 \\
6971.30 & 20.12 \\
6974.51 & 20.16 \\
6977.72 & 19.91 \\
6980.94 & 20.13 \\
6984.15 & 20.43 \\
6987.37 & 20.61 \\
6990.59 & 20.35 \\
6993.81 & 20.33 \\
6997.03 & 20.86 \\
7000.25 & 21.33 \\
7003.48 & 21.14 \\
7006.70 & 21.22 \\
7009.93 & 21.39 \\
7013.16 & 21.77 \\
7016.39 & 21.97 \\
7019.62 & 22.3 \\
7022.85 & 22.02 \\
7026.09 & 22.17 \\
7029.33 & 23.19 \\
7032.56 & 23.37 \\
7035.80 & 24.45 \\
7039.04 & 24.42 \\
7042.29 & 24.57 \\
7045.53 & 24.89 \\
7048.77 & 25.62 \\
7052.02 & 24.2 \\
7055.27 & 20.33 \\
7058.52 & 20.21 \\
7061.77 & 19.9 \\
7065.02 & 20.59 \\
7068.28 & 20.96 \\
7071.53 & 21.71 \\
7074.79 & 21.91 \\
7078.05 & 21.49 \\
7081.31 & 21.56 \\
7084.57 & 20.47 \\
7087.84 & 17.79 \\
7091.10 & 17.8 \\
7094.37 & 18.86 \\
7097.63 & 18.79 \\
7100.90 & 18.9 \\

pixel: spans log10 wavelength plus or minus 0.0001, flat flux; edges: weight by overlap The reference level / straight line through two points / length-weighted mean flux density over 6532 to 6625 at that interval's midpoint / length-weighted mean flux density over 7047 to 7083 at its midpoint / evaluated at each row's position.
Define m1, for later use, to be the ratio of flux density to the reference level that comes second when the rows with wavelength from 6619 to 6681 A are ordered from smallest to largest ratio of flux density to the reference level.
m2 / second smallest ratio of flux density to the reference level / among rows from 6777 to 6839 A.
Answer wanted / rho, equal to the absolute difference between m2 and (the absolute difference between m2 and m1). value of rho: 0.51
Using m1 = 0.867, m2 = 0.69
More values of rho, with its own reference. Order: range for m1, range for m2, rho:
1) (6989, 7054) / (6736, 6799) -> 0.44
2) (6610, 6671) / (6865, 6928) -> 0.52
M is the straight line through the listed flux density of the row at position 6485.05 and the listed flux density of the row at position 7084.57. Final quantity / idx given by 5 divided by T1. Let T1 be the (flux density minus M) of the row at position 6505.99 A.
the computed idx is 6.6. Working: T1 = 1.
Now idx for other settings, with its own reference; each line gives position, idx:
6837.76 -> -1.1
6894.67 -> -1.4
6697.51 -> -2.0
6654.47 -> -2.9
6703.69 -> -2.2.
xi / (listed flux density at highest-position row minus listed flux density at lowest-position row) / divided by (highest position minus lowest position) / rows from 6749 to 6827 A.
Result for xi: 0.001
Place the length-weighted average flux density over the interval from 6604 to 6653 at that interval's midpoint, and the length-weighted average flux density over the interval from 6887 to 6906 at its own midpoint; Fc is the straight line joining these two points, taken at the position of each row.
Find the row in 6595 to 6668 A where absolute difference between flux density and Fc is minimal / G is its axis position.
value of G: 6645.29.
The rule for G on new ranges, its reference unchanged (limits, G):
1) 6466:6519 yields 6517.99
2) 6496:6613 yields 6554.11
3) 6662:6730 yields 6669.81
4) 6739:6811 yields 6775.07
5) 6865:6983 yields 6904.20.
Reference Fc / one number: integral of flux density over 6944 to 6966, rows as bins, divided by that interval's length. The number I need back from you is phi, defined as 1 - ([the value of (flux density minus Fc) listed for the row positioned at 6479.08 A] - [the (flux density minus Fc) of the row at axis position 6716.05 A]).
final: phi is -3.6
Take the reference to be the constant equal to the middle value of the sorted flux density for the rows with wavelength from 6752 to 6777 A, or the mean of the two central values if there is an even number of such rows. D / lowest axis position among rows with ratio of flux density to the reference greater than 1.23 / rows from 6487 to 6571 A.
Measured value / 6503.00 A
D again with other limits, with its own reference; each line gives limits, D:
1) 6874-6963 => 6942.46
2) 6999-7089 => 7000.25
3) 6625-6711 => 6648.35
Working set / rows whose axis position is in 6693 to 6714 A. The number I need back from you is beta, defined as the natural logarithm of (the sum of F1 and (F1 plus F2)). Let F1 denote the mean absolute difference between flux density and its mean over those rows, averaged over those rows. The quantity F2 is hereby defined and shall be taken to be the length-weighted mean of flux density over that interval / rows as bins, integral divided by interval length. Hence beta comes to 2.889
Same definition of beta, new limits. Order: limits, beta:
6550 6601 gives 3.074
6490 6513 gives 3.066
